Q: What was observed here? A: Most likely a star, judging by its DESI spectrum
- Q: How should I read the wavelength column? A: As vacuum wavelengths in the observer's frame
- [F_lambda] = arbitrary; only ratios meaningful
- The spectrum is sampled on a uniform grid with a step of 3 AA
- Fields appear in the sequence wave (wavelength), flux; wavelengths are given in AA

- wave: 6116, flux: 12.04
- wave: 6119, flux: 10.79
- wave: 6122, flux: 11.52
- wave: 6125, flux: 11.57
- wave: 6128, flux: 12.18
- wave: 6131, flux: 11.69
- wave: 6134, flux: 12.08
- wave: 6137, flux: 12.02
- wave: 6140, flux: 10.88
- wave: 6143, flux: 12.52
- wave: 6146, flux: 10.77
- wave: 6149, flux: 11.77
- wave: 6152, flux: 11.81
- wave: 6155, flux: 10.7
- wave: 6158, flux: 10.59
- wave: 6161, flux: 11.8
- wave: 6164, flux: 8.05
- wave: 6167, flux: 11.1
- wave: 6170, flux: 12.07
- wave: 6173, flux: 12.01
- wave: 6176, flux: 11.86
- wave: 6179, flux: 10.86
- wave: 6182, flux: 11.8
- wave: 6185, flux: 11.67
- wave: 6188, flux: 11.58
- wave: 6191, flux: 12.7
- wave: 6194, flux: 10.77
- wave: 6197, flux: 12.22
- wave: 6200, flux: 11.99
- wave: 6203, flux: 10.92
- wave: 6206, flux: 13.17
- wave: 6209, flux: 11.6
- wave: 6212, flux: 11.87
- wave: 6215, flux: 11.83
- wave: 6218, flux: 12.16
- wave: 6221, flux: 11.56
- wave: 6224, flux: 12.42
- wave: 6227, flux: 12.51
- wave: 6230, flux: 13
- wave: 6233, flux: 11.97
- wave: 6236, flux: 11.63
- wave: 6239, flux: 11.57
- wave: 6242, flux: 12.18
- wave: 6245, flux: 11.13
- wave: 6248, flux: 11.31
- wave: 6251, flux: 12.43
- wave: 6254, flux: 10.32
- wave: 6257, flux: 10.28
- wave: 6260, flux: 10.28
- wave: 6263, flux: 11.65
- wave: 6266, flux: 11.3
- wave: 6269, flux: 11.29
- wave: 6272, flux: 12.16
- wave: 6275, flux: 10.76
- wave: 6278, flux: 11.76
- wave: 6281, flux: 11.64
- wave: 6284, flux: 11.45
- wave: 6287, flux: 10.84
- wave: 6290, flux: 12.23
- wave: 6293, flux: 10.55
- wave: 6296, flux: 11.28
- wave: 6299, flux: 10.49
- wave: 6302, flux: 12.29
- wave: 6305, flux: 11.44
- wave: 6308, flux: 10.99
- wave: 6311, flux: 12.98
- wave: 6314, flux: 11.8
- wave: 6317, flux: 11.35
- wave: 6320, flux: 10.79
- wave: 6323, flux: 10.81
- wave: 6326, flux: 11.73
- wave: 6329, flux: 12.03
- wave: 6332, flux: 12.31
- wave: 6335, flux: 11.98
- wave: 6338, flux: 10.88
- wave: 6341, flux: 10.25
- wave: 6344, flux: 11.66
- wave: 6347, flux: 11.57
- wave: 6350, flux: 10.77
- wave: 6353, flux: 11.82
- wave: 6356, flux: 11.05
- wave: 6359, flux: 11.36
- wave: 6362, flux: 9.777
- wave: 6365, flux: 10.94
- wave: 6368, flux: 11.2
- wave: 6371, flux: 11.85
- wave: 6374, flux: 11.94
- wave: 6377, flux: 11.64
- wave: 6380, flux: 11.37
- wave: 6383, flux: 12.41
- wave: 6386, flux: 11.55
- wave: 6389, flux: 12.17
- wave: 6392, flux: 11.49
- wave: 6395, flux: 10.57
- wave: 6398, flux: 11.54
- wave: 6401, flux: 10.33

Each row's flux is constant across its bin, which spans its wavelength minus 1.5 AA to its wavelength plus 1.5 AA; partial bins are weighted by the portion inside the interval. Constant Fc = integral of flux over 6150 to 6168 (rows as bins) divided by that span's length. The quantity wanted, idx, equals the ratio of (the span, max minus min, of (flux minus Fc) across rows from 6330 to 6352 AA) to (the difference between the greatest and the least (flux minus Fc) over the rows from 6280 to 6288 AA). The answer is 2.6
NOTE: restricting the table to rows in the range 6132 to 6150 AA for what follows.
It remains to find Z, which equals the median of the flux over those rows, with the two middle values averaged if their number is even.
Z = 11.9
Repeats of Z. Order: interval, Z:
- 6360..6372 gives 11.1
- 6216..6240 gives 12.1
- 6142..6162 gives 11.8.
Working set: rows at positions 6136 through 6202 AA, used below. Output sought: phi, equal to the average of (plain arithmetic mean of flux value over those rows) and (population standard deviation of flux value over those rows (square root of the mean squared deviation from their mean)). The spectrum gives 6.19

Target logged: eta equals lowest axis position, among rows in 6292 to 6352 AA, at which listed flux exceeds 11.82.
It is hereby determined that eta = 6302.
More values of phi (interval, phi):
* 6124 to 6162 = 6.09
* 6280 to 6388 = 6.04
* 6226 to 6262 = 6.22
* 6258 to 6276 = 5.92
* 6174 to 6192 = 6.14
